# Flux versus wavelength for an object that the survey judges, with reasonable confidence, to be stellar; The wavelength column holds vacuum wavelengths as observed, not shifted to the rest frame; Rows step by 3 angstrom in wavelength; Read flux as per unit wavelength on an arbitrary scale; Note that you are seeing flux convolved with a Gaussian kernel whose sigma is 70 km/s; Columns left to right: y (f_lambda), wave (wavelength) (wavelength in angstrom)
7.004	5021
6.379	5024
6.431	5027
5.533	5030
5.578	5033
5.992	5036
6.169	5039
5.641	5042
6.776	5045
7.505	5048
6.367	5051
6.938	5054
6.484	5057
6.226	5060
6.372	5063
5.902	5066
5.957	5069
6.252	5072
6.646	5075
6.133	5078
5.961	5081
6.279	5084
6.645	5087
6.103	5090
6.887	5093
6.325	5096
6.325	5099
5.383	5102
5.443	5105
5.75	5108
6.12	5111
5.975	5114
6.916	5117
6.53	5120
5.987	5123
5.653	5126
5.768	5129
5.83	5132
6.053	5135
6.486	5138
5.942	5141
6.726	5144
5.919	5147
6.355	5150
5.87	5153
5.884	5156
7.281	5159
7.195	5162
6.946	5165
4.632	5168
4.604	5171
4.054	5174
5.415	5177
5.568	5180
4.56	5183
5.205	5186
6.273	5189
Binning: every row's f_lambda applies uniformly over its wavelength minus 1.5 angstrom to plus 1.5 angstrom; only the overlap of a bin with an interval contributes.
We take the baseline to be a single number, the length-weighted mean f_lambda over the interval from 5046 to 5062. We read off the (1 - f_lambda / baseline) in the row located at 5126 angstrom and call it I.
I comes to 0.16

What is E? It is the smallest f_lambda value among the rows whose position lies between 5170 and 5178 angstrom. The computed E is 4.054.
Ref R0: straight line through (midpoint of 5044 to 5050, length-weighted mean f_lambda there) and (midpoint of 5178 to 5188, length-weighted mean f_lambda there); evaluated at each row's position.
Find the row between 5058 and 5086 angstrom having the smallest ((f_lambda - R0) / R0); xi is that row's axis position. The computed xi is 5066 angstrom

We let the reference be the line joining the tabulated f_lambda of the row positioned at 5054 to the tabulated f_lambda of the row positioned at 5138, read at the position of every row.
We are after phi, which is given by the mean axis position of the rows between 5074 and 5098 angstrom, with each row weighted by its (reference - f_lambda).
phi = 5083.8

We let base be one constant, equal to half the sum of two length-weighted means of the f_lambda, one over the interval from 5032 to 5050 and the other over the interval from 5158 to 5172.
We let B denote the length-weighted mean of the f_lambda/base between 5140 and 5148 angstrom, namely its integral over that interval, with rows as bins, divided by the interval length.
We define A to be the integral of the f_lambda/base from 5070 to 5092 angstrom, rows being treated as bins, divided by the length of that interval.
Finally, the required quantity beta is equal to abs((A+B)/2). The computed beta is 1.006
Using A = 1.01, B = 1.001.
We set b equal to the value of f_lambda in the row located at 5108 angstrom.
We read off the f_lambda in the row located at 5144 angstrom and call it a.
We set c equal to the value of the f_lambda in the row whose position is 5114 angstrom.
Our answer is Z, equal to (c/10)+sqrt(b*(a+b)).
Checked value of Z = 9.1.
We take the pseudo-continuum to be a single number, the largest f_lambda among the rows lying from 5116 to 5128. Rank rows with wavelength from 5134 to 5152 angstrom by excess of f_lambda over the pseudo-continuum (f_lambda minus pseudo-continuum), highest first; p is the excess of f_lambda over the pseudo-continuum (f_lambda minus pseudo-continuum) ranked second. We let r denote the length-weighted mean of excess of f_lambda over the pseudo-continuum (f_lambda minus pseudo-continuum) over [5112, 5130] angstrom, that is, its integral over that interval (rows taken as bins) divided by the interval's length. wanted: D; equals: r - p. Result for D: -0.34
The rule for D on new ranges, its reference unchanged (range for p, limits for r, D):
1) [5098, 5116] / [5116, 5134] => -0.03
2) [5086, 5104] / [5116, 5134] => -0.55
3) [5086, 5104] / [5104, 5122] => -0.51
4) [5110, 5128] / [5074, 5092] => -0.23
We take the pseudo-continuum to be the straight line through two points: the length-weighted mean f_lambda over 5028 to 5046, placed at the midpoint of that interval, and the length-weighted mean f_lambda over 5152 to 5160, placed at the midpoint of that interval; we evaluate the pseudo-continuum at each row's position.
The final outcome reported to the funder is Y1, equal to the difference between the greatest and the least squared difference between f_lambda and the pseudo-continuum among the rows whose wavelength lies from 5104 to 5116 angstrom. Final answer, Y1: 0.5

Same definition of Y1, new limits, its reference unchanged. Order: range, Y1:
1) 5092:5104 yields 0.6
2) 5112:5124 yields 0.5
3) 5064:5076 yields 0.3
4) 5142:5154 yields 0.2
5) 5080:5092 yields 0.3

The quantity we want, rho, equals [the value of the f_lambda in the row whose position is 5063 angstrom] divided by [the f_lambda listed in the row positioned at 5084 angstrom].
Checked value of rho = 1.01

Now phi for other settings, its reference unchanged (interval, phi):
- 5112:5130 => 5124.2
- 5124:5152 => 5133.1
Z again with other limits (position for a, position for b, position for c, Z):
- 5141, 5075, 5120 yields 9.8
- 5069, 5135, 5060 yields 9.1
